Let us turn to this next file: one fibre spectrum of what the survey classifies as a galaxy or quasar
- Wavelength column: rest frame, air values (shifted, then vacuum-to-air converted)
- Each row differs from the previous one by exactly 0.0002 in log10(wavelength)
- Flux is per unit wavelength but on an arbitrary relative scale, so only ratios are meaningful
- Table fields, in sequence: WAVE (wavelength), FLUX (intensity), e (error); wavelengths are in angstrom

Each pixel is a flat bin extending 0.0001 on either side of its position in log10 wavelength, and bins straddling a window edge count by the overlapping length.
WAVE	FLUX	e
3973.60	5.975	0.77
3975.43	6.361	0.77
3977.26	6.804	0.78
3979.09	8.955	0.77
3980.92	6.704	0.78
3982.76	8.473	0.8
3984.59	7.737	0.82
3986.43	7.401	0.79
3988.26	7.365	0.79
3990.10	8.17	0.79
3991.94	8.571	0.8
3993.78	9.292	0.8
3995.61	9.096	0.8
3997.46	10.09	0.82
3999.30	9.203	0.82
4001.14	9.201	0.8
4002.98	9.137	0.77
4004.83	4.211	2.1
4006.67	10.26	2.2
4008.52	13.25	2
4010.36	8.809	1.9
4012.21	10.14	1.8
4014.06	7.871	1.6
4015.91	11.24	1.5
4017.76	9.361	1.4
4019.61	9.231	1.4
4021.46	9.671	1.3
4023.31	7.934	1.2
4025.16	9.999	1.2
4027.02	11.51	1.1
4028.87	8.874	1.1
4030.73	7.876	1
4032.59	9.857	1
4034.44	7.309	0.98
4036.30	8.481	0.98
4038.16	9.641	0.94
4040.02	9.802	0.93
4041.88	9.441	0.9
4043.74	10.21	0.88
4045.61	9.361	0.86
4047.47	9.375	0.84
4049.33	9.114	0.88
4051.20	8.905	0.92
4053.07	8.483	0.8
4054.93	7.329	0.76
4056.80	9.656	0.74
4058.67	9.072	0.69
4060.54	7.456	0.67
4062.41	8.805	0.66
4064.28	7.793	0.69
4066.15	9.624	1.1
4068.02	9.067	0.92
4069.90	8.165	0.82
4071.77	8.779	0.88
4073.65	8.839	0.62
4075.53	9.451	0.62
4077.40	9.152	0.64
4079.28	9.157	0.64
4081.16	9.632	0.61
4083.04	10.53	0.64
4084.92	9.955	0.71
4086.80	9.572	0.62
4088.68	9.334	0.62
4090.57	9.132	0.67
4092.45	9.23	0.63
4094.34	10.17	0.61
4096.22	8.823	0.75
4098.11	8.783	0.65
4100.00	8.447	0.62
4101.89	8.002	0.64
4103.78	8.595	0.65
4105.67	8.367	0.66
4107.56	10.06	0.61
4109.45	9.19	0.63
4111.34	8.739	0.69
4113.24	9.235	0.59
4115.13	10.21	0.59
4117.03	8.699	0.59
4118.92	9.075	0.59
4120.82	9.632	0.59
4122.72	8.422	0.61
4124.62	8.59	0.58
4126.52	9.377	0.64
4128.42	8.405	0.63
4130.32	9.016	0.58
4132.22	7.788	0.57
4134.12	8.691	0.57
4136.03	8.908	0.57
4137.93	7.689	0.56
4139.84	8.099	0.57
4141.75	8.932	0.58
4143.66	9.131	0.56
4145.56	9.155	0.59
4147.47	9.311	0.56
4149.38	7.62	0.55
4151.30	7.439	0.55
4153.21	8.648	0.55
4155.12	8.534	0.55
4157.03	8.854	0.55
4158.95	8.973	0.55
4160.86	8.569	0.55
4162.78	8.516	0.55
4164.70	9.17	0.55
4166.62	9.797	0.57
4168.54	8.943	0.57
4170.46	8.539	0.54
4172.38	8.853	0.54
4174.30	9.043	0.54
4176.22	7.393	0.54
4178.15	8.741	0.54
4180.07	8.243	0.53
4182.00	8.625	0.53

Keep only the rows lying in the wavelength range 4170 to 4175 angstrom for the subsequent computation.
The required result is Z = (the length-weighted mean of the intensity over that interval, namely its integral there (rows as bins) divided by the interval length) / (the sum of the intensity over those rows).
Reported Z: 0.334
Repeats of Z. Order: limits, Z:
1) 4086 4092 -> 0.333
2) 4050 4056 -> 0.336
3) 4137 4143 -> 0.335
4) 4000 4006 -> 0.341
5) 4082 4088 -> 0.332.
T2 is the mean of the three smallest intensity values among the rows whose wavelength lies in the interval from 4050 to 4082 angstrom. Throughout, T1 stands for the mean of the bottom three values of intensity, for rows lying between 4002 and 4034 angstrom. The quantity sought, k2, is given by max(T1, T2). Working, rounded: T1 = 6.7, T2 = 7.53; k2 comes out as 7.53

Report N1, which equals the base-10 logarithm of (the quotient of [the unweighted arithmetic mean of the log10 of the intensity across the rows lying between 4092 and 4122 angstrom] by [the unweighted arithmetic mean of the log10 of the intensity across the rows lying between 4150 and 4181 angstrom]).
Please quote 0.010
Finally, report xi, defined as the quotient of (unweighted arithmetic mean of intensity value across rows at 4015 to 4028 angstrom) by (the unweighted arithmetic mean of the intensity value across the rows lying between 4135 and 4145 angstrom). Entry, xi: 1.15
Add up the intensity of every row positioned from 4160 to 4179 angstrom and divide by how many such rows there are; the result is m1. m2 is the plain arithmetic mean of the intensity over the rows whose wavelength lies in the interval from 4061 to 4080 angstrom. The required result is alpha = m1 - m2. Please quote -0.1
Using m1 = 8.76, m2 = 8.9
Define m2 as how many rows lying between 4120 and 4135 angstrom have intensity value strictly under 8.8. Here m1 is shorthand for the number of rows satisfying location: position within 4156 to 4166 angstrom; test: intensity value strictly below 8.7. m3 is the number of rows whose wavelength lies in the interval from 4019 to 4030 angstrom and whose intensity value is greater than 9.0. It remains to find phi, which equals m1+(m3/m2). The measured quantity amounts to 2.8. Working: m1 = 2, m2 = 5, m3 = 4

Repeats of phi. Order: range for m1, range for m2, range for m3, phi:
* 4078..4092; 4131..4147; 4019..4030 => 1.0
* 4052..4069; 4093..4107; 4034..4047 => 5.0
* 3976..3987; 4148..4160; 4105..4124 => 6.5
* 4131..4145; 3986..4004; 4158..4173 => 4.5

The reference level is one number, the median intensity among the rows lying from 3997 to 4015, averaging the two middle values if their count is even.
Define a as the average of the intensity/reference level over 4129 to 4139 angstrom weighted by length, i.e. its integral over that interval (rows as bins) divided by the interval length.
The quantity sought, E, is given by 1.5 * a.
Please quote 1.37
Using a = 0.915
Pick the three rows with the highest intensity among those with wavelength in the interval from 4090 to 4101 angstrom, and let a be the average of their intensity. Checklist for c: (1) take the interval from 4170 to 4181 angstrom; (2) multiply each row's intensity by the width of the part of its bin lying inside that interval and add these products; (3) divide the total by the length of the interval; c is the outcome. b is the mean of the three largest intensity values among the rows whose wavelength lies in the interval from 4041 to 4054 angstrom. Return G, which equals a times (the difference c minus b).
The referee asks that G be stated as -11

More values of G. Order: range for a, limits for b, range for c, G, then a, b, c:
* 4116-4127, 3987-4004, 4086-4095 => -1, 9.4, 9.53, 9.5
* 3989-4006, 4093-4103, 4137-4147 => -6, 9.5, 9.26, 8.6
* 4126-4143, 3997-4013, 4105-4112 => -19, 9.1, 11.22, 9.1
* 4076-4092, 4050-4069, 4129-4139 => -10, 10.0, 9.45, 8.4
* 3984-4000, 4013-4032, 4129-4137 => -22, 9.5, 10.92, 8.6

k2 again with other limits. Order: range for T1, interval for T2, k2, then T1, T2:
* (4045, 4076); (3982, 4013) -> 7.53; 7.5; 6.33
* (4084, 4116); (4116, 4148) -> 8.27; 8.3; 7.86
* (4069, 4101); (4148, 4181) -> 8.46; 8.5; 7.48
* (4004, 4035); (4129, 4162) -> 7.58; 6.5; 7.58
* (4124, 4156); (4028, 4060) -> 7.58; 7.6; 7.50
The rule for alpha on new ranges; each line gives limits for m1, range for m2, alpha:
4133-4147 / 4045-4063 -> -0.1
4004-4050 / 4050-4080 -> 0.6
